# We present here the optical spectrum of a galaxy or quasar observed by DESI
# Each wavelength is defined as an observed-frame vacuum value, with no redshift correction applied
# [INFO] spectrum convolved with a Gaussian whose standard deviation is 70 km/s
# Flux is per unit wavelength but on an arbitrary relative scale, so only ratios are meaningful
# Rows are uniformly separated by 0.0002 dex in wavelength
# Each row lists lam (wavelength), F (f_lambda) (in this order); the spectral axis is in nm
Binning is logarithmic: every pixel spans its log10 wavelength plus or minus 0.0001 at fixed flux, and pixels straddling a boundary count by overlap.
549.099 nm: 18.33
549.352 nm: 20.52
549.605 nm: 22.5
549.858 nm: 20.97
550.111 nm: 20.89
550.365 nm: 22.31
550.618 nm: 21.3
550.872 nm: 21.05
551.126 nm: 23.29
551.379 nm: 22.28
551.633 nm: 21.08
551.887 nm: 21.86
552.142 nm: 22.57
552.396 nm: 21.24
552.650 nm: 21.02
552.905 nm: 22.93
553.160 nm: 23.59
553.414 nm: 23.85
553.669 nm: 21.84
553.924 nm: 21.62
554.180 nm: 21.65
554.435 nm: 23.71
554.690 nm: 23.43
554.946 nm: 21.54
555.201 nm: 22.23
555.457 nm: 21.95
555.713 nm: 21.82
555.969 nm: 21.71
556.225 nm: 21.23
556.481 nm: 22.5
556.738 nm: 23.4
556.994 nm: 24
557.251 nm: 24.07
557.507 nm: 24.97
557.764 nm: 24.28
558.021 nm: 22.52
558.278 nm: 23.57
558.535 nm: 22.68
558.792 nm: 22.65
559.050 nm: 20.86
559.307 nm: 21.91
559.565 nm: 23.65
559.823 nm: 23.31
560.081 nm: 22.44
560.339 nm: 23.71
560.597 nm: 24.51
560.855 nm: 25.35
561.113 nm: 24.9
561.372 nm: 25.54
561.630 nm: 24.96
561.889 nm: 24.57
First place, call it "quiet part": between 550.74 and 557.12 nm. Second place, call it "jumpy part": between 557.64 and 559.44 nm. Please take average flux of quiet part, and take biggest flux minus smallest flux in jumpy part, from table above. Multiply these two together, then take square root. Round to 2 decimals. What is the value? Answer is 8.73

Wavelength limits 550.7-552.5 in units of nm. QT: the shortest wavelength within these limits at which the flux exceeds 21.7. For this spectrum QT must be 551.126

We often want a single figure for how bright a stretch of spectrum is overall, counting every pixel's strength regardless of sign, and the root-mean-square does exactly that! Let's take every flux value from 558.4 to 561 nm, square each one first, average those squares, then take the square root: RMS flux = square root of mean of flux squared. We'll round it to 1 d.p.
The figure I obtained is 23.1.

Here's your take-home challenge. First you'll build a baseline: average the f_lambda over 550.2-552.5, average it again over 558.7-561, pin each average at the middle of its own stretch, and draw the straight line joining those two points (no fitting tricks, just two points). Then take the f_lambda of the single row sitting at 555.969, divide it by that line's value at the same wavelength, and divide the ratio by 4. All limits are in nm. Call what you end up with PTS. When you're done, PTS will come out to 0.240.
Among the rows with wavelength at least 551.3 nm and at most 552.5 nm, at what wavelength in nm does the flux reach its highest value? 552.142 nm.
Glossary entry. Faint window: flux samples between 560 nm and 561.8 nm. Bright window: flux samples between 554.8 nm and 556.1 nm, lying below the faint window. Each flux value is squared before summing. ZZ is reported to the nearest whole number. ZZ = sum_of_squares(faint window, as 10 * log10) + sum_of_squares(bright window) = 2424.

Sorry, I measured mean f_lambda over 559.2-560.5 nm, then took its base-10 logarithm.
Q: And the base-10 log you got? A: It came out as 1.36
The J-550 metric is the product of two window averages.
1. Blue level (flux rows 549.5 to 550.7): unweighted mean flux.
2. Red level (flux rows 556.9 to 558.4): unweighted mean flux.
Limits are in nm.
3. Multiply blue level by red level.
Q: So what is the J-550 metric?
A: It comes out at 516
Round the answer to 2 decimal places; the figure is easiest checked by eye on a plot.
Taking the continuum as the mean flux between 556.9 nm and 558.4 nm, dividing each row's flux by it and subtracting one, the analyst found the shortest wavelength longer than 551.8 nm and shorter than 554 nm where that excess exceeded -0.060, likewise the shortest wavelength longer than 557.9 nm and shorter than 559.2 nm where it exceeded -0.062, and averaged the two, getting 555.08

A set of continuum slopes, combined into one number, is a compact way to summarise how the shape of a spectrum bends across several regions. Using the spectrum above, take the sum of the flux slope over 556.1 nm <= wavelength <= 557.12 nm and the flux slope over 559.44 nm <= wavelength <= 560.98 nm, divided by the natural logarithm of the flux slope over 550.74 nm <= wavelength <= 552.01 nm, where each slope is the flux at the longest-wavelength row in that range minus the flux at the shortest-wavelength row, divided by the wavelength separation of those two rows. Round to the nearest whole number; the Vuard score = -22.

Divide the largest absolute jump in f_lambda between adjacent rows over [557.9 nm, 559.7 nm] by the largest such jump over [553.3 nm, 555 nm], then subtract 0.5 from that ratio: 0.37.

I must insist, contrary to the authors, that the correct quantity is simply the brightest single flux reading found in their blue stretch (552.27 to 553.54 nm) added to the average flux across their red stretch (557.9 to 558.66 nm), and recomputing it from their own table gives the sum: 46.8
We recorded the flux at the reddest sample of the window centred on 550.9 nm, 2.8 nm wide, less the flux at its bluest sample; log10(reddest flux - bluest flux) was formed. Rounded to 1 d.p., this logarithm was -1.2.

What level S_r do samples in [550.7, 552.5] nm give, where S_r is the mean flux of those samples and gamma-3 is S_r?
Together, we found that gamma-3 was 21.9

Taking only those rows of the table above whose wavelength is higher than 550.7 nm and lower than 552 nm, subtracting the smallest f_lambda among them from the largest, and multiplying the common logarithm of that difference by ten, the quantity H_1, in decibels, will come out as 3.50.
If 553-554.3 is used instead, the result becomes 3.48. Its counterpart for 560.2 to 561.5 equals 2.62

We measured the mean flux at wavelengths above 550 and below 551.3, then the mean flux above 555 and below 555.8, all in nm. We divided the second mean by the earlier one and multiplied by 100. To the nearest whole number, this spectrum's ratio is 101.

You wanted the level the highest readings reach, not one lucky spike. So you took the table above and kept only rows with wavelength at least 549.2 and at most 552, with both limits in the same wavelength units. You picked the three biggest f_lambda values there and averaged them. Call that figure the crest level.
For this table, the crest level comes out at 22.7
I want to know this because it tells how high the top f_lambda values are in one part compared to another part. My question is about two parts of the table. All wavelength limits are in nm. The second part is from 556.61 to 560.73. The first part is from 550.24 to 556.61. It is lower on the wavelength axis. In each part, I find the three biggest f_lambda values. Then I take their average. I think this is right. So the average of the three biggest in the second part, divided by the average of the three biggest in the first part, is 1.04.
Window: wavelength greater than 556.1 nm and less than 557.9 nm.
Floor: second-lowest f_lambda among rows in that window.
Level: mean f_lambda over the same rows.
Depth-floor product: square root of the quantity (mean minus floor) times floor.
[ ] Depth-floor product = 4.73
